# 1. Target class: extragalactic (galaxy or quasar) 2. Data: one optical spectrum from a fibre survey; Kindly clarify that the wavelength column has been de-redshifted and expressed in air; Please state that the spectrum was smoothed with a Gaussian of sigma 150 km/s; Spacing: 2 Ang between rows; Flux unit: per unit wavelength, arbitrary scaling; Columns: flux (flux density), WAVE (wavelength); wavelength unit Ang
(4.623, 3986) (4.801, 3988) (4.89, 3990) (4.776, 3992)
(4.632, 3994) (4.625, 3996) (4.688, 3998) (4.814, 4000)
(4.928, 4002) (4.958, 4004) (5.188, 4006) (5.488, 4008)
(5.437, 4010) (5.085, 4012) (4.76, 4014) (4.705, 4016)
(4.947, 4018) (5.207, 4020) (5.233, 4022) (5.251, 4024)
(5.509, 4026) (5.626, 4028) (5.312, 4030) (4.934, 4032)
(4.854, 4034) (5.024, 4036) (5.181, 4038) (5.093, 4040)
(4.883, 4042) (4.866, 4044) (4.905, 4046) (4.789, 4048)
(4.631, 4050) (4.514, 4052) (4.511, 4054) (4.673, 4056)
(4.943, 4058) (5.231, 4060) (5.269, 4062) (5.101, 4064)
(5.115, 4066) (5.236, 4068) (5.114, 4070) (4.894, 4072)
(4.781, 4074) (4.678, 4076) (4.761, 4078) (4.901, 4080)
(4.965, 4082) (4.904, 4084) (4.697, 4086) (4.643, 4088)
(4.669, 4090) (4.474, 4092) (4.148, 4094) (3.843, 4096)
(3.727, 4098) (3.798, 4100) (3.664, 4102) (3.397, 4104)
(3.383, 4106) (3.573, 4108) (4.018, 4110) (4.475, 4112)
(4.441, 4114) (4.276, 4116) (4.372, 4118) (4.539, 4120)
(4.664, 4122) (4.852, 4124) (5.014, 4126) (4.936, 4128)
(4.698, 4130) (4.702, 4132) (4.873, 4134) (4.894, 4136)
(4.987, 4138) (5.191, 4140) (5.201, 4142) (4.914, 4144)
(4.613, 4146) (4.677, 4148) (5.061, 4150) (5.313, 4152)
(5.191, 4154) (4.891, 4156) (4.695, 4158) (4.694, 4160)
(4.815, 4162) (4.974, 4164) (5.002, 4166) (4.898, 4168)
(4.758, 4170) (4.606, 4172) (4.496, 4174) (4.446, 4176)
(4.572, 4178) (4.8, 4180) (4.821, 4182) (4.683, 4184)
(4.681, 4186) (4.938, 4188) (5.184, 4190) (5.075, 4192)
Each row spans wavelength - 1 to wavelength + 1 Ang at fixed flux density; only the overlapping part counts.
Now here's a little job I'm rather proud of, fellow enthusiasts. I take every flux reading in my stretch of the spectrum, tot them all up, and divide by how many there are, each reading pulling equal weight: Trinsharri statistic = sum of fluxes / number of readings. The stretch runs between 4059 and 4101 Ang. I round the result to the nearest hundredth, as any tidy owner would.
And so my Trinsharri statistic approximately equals 4.71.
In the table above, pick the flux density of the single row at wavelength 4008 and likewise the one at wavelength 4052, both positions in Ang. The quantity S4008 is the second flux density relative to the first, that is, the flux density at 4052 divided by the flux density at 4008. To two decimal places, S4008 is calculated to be 0.82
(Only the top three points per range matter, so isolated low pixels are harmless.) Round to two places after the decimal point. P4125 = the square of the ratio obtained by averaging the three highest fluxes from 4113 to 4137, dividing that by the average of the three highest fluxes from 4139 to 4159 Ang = 0.89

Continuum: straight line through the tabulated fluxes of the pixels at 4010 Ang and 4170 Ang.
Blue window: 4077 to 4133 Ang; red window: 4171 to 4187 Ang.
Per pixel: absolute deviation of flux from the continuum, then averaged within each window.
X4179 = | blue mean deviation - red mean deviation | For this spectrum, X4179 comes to 0.53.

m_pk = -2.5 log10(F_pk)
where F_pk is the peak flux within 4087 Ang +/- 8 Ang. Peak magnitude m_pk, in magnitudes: -1.74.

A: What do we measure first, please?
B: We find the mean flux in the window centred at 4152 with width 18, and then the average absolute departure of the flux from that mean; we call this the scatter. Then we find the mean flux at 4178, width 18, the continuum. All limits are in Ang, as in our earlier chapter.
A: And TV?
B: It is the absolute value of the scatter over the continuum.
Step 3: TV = 0.043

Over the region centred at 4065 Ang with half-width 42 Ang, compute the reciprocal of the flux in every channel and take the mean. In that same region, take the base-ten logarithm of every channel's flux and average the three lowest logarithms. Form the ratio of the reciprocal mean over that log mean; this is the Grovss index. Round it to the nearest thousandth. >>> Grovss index 0.396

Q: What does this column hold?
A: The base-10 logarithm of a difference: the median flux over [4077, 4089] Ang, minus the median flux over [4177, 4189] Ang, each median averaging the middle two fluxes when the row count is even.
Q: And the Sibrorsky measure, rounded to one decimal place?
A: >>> -1.0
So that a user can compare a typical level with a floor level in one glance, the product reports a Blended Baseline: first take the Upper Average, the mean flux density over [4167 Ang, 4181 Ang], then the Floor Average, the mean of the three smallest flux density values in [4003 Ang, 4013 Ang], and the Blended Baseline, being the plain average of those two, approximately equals 4.87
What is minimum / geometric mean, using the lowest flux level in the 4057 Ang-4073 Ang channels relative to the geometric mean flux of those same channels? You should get 0.957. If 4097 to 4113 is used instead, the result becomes 0.905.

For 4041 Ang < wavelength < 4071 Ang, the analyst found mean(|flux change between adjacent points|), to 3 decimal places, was 0.117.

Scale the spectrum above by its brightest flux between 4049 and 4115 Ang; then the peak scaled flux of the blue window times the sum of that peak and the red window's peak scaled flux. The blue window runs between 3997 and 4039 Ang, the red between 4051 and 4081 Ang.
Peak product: 2.21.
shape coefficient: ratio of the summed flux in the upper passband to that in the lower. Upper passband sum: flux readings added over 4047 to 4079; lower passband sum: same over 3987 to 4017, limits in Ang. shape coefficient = 1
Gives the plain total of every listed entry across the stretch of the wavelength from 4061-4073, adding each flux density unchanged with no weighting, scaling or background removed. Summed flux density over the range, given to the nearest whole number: 31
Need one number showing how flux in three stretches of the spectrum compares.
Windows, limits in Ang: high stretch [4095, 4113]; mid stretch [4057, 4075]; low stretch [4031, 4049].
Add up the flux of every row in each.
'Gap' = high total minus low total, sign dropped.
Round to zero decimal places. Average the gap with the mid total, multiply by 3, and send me 85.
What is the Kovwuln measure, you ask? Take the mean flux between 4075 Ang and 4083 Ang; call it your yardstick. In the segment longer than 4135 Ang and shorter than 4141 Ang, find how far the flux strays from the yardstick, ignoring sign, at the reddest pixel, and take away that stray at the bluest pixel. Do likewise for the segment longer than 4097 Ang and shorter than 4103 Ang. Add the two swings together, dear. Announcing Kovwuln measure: 0.36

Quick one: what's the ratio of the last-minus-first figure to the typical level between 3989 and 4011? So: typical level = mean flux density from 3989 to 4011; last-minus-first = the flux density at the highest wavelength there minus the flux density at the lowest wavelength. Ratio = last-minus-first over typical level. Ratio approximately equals 0.11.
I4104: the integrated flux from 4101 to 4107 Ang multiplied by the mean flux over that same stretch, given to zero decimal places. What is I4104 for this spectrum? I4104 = 73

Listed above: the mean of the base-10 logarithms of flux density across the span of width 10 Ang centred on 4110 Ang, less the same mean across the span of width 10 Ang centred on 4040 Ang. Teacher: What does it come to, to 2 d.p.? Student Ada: -0.10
